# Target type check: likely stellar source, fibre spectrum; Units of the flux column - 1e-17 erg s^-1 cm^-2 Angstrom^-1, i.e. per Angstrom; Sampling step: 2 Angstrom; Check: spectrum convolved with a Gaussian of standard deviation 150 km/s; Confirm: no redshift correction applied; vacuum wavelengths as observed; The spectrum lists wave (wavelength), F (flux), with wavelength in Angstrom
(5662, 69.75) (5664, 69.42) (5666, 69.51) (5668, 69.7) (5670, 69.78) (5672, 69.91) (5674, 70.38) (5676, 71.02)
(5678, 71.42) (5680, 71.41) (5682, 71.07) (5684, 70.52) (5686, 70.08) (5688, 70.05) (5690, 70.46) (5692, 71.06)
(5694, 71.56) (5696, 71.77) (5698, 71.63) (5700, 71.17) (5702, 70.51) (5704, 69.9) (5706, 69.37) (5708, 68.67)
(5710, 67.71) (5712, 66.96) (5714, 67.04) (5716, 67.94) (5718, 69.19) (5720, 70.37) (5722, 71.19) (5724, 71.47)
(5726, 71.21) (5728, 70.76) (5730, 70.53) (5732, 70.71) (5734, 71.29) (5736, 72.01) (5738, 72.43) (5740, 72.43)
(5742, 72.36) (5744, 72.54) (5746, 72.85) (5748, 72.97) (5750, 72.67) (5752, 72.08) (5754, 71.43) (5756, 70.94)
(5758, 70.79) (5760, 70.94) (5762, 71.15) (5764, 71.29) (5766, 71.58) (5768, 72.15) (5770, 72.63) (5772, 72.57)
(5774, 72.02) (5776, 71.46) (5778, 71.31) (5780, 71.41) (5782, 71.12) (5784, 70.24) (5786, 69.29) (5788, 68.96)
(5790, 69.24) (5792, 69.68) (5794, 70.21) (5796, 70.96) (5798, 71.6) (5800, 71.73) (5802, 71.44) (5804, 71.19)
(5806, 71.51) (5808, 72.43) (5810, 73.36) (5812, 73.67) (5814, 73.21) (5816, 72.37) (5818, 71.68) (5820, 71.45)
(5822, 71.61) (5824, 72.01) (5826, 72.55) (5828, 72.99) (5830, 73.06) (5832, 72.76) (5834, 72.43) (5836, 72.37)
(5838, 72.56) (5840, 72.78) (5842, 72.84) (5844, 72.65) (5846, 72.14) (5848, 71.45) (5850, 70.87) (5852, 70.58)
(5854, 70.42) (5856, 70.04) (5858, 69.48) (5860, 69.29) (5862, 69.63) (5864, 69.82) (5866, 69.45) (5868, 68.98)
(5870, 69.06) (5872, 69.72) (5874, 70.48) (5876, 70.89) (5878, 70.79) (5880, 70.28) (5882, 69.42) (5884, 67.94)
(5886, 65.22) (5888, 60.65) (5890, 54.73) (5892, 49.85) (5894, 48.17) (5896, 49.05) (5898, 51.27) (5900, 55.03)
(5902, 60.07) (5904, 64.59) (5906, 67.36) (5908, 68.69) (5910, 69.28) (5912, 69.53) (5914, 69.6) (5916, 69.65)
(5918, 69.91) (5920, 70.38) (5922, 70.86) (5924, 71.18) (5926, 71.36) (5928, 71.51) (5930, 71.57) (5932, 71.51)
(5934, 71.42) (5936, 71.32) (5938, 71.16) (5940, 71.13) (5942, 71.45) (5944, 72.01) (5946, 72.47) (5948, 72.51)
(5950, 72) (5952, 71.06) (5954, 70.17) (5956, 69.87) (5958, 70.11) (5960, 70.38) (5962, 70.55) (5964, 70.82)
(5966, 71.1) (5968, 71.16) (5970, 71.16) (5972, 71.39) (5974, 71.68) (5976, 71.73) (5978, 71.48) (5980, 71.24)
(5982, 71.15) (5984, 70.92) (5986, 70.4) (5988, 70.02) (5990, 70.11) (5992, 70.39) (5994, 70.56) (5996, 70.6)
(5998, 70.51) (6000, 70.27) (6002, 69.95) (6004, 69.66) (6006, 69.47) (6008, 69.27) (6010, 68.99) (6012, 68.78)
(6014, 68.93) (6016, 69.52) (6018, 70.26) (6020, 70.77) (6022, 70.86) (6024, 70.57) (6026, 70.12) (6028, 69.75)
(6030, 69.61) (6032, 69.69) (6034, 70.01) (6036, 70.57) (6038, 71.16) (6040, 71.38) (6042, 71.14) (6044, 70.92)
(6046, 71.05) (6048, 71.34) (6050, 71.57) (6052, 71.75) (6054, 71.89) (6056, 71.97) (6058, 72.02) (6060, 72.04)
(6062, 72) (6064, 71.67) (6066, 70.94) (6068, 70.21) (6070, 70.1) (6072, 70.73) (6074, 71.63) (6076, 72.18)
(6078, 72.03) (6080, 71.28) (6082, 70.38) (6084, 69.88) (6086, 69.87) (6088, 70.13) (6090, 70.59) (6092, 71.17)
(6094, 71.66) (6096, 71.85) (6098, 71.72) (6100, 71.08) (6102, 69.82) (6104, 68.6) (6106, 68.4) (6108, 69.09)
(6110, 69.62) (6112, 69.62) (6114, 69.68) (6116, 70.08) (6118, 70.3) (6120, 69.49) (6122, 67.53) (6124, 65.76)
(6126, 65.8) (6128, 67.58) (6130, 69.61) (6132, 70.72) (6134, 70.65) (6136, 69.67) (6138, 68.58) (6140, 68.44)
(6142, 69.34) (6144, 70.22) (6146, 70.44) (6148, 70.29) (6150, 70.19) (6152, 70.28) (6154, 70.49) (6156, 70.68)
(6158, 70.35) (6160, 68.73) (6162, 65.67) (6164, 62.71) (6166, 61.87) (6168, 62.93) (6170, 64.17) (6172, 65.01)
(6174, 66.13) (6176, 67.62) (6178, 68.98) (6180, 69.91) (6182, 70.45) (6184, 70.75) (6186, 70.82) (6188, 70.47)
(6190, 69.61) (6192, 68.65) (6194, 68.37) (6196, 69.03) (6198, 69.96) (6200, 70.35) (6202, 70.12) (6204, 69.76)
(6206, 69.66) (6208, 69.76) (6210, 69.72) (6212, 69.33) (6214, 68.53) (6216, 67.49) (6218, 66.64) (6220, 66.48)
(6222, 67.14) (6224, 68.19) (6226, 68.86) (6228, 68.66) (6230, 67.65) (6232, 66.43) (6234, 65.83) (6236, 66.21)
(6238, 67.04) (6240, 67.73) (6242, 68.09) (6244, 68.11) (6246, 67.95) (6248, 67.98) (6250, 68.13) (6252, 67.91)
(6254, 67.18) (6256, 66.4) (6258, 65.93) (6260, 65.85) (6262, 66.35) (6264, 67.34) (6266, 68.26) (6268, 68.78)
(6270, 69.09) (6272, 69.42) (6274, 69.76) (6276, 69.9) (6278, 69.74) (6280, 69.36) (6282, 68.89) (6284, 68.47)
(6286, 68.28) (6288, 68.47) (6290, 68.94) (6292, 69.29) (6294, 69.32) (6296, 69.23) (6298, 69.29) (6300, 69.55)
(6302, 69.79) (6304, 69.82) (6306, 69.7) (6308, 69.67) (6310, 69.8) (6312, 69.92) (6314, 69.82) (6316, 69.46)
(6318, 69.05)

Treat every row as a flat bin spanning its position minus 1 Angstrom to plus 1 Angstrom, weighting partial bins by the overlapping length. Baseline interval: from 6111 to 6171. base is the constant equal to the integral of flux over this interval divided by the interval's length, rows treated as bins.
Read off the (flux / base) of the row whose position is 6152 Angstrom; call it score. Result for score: 1.03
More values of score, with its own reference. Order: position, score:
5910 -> 1.01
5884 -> 0.99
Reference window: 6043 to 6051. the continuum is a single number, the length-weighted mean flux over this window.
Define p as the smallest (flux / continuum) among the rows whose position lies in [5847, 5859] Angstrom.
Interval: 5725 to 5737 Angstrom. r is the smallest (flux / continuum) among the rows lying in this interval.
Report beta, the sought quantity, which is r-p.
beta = 0.01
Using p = 0.98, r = 0.99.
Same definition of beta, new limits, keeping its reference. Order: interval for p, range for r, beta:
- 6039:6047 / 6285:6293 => -0.04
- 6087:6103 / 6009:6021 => -0.01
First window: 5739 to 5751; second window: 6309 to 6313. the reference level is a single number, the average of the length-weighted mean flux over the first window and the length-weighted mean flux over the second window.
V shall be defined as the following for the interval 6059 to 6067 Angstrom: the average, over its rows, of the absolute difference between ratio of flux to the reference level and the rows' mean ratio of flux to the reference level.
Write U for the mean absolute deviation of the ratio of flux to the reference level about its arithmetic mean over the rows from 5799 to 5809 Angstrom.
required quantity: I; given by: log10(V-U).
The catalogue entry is -3.45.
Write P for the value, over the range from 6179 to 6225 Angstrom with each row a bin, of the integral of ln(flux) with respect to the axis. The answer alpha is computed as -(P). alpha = -195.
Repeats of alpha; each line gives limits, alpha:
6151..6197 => -194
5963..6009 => -196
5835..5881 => -196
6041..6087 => -196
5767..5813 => -196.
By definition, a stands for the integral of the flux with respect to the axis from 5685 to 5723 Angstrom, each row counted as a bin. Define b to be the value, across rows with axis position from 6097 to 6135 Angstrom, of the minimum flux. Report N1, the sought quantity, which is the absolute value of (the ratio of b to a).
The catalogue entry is 0.0248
